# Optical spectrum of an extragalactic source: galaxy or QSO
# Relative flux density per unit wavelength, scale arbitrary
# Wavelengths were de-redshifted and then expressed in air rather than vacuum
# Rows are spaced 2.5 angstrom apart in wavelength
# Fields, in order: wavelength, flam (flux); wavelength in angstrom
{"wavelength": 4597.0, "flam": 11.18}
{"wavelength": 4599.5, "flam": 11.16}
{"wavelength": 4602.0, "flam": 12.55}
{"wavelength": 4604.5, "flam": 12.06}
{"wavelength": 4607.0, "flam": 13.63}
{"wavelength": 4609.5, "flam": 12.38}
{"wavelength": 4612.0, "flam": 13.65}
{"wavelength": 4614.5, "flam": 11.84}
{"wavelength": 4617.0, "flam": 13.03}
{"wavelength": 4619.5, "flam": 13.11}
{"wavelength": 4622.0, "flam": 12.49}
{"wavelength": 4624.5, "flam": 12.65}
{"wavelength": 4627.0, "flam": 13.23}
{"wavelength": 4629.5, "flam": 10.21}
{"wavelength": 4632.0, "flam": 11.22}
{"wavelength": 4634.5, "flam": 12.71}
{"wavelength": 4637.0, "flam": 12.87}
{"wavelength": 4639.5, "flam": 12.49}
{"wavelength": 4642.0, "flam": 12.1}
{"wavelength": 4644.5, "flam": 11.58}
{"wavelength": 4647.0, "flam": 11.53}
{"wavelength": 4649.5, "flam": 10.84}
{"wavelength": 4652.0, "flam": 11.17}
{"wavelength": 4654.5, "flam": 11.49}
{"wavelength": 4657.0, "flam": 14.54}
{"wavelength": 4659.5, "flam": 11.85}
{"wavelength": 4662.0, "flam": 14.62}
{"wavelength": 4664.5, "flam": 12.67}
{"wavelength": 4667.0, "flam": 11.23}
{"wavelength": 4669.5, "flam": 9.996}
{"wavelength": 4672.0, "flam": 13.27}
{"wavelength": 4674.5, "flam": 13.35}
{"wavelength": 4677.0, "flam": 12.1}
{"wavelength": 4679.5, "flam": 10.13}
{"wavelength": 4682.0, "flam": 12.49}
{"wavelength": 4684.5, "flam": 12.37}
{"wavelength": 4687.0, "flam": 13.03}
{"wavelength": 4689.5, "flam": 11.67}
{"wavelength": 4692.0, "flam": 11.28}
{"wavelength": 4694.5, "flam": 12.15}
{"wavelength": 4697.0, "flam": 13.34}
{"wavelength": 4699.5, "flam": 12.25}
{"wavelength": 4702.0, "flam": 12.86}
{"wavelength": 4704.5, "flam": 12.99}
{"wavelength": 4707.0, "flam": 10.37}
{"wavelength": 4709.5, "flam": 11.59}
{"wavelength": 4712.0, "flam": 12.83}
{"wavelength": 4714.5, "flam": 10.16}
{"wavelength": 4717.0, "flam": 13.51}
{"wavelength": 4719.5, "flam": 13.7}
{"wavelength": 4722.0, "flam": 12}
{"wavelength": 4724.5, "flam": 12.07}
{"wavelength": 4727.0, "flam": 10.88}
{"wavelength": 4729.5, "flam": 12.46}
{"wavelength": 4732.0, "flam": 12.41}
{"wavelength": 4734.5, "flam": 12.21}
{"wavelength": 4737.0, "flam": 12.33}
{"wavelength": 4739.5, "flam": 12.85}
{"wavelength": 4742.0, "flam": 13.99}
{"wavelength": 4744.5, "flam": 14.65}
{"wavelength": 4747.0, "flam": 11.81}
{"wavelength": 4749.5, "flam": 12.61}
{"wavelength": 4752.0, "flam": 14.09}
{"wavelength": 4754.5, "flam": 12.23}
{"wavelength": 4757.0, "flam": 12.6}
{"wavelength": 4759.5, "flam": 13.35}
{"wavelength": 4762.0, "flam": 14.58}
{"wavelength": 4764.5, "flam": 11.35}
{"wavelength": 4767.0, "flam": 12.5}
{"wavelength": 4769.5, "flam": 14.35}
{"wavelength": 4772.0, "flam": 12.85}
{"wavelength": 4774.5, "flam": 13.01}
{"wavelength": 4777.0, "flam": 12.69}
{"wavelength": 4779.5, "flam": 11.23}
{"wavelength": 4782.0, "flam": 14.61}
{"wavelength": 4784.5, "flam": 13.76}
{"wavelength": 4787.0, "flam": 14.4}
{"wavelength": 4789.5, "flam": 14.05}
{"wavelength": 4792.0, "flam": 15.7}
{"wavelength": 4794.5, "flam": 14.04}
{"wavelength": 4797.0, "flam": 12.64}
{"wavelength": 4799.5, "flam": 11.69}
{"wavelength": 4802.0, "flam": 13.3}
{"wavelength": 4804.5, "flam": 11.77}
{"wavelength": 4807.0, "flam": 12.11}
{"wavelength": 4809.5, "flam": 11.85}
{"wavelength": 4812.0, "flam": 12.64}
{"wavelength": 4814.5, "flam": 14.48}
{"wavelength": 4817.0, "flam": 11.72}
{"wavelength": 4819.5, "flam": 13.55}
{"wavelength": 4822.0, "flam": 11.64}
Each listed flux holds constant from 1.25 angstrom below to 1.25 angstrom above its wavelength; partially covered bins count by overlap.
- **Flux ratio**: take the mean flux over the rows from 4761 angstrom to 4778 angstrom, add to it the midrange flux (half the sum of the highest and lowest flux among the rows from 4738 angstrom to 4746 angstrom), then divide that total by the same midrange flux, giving 1.95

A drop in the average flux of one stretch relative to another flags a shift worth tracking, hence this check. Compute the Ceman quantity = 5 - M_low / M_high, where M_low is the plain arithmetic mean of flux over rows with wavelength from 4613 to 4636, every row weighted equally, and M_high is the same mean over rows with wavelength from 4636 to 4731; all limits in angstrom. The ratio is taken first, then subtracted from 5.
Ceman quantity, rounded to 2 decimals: 3.99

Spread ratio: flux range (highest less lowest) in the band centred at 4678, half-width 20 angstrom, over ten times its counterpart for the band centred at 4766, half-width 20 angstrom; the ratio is 0.14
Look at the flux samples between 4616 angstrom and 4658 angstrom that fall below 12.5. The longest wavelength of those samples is 4654.5 angstrom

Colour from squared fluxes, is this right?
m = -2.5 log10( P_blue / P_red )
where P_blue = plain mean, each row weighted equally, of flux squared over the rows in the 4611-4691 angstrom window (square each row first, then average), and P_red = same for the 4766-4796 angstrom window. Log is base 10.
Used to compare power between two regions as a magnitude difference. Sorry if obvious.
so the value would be 0.23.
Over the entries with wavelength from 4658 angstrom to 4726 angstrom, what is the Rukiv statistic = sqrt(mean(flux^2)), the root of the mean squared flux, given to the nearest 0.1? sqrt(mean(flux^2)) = 12.3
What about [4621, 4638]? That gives 12.2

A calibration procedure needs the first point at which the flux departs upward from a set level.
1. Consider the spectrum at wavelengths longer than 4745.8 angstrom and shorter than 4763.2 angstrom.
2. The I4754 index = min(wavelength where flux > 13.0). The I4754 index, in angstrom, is 4752.0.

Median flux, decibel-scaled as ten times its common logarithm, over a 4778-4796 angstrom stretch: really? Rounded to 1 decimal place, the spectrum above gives 11.5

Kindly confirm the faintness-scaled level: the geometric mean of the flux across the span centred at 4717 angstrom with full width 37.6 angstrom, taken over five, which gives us 2.42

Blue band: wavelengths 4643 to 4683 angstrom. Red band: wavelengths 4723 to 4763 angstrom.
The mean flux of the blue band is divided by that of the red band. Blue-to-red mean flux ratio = 0.94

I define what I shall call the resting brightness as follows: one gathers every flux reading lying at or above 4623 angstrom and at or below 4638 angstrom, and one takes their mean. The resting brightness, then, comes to 12.1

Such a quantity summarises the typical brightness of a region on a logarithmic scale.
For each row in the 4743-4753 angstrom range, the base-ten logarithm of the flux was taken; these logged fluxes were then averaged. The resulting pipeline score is 1.12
